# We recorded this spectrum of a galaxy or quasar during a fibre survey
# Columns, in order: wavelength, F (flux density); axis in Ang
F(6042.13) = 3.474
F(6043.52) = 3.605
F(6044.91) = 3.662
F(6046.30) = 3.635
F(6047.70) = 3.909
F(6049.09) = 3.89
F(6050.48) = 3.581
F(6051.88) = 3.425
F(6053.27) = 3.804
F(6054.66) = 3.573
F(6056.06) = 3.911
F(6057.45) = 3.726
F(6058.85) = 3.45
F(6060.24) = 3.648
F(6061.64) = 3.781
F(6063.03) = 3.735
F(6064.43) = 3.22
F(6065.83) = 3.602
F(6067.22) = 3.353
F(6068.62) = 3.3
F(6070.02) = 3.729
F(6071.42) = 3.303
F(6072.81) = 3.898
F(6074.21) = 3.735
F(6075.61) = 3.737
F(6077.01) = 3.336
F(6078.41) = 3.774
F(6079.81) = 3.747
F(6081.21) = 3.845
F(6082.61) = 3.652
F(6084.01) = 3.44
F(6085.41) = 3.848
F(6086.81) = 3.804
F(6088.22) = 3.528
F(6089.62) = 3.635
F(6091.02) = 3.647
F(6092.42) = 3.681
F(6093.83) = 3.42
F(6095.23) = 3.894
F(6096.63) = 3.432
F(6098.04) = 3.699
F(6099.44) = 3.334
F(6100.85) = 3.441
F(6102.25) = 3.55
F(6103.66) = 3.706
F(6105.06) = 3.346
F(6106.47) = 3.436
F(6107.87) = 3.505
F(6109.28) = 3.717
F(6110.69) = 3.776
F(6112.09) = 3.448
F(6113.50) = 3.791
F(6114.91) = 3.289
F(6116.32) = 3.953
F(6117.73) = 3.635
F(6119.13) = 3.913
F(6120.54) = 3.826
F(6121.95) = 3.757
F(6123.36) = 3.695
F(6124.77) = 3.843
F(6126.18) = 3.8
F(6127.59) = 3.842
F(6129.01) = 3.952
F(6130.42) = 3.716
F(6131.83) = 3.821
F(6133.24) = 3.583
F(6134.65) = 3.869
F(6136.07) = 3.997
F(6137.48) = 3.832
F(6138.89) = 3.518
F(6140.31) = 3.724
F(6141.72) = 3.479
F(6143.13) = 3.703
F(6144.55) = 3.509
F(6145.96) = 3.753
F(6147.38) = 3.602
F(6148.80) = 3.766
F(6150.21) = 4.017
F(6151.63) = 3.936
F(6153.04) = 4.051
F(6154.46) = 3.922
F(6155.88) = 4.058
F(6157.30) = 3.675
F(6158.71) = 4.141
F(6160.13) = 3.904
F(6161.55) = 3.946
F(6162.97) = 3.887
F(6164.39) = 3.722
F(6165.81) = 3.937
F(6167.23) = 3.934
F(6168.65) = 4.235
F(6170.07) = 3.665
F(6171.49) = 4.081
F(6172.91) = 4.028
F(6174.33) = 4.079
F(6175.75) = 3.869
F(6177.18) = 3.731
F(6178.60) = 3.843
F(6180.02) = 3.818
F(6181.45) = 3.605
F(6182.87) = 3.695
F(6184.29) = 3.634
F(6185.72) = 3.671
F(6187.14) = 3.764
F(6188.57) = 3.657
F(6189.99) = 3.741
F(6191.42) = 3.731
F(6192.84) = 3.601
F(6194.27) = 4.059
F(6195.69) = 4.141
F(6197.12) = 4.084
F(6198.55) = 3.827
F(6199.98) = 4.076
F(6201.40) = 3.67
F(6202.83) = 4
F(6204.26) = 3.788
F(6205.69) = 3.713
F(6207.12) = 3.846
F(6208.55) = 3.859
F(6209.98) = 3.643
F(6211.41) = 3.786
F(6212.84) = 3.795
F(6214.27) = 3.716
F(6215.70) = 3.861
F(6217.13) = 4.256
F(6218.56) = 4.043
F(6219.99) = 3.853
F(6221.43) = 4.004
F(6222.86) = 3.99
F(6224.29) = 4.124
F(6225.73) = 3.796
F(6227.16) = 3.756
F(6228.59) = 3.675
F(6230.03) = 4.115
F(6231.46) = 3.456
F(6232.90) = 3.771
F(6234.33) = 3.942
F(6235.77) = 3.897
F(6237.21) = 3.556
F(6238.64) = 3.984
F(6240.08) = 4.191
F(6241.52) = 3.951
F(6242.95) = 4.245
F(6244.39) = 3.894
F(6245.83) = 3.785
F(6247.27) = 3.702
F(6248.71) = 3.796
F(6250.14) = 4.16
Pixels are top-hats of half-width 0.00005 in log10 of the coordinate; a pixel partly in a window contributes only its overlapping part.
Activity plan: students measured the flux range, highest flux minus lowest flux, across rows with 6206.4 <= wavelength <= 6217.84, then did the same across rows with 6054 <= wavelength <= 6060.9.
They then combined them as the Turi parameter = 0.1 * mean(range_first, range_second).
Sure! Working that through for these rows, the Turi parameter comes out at 0.054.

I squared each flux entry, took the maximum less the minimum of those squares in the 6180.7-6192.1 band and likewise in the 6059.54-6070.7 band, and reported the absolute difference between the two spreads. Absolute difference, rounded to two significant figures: 2.8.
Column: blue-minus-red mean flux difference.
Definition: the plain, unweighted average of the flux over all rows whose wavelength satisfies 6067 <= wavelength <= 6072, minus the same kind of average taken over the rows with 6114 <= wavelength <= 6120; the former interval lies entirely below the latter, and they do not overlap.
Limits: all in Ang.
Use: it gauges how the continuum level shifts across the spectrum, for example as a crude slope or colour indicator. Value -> -0.28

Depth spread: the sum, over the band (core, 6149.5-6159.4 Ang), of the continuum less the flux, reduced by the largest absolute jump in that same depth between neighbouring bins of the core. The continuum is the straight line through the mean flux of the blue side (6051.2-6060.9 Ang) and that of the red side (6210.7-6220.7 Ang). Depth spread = -1.6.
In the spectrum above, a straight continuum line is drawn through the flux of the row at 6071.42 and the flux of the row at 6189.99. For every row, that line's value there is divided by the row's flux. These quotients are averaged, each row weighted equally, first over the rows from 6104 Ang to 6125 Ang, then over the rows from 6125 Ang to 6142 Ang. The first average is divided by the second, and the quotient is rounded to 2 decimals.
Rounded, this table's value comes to 1.01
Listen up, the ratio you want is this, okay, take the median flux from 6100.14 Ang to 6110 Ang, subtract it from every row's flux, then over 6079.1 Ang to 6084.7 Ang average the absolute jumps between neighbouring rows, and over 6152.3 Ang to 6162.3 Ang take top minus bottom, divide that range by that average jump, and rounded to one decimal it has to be 2.8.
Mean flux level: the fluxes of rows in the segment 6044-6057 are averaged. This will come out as 3.71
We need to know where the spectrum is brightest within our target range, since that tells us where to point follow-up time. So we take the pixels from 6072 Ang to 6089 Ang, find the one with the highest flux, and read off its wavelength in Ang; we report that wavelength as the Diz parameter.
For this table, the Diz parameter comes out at 6072.81 Ang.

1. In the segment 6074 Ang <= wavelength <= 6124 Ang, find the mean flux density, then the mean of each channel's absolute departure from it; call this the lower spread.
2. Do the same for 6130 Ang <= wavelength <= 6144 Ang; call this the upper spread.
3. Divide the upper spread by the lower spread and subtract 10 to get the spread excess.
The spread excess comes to -9.2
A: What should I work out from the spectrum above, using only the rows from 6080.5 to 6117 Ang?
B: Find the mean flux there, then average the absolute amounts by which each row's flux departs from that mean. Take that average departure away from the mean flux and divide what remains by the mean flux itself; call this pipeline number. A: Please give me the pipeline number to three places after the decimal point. 0.955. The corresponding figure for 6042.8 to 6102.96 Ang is 0.957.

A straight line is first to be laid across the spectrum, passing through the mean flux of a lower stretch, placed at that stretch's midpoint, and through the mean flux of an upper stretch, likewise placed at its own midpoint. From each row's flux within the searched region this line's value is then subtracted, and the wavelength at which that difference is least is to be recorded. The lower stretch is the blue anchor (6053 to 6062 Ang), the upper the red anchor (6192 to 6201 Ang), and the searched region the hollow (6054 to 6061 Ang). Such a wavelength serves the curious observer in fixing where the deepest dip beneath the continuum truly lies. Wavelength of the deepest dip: 6058.85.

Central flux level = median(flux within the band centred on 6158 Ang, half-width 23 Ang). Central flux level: 3.88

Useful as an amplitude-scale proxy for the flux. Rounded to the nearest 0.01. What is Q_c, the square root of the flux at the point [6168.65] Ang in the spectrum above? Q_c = 2.06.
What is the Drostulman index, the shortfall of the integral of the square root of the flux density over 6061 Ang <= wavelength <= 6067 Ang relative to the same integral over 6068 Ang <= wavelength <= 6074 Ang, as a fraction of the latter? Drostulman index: 0.00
